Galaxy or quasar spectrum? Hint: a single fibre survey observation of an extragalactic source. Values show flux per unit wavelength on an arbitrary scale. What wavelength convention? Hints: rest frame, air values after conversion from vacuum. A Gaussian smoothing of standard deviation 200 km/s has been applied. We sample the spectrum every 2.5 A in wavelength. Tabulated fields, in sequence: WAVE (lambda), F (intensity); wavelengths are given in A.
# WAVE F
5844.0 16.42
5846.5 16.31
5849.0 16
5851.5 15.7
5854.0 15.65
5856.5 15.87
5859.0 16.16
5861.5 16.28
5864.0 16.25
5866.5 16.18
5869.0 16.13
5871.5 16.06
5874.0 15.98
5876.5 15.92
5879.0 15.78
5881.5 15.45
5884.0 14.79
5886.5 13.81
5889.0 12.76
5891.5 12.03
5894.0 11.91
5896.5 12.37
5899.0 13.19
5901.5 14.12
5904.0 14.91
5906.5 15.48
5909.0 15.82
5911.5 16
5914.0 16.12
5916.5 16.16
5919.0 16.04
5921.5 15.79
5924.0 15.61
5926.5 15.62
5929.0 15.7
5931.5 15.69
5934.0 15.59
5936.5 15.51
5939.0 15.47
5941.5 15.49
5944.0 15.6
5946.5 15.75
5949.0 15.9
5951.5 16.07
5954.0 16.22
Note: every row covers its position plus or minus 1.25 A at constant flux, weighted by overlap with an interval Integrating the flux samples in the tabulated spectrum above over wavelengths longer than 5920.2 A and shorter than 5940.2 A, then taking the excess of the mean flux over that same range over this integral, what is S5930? -297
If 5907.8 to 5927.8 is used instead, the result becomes -302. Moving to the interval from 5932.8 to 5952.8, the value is -298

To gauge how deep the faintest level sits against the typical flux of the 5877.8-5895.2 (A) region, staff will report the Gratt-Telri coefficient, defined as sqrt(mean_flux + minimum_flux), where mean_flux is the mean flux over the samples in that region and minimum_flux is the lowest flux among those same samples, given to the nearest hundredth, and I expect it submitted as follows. 5.07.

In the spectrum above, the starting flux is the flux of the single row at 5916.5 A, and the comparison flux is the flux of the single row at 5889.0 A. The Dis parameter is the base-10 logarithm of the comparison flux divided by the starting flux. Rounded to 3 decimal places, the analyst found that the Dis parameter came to -0.103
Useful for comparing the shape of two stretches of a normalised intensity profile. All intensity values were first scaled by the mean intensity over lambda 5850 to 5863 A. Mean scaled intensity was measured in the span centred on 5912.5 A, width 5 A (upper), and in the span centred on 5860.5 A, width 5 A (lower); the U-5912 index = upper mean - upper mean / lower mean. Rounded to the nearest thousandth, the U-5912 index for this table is 0.018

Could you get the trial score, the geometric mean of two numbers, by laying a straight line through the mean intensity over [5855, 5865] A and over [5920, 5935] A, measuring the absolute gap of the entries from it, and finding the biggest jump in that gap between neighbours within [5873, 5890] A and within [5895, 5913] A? 0.99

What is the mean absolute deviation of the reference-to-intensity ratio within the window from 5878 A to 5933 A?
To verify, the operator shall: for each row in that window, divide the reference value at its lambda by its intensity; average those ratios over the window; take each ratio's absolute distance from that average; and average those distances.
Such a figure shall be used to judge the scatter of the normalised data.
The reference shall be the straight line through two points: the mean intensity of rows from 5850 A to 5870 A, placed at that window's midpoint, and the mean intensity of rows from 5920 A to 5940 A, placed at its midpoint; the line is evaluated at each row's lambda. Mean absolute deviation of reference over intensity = 0.099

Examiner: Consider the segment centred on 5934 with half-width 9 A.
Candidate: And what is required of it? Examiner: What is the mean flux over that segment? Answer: 15.6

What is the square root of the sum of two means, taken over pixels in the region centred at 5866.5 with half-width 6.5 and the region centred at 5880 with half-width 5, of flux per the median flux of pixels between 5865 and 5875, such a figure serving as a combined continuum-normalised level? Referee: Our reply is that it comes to 1.40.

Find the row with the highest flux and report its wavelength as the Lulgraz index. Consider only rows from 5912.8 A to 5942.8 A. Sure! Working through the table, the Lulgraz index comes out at 5916.5 A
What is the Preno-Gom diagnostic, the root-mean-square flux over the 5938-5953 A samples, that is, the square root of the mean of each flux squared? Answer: 15.7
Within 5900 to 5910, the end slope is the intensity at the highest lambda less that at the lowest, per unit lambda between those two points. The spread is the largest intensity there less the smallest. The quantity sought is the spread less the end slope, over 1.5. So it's 1.0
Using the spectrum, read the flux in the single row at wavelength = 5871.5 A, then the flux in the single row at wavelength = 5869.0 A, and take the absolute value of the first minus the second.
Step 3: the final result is 0.1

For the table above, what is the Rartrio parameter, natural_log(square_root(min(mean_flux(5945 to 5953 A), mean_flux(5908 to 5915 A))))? 1.38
